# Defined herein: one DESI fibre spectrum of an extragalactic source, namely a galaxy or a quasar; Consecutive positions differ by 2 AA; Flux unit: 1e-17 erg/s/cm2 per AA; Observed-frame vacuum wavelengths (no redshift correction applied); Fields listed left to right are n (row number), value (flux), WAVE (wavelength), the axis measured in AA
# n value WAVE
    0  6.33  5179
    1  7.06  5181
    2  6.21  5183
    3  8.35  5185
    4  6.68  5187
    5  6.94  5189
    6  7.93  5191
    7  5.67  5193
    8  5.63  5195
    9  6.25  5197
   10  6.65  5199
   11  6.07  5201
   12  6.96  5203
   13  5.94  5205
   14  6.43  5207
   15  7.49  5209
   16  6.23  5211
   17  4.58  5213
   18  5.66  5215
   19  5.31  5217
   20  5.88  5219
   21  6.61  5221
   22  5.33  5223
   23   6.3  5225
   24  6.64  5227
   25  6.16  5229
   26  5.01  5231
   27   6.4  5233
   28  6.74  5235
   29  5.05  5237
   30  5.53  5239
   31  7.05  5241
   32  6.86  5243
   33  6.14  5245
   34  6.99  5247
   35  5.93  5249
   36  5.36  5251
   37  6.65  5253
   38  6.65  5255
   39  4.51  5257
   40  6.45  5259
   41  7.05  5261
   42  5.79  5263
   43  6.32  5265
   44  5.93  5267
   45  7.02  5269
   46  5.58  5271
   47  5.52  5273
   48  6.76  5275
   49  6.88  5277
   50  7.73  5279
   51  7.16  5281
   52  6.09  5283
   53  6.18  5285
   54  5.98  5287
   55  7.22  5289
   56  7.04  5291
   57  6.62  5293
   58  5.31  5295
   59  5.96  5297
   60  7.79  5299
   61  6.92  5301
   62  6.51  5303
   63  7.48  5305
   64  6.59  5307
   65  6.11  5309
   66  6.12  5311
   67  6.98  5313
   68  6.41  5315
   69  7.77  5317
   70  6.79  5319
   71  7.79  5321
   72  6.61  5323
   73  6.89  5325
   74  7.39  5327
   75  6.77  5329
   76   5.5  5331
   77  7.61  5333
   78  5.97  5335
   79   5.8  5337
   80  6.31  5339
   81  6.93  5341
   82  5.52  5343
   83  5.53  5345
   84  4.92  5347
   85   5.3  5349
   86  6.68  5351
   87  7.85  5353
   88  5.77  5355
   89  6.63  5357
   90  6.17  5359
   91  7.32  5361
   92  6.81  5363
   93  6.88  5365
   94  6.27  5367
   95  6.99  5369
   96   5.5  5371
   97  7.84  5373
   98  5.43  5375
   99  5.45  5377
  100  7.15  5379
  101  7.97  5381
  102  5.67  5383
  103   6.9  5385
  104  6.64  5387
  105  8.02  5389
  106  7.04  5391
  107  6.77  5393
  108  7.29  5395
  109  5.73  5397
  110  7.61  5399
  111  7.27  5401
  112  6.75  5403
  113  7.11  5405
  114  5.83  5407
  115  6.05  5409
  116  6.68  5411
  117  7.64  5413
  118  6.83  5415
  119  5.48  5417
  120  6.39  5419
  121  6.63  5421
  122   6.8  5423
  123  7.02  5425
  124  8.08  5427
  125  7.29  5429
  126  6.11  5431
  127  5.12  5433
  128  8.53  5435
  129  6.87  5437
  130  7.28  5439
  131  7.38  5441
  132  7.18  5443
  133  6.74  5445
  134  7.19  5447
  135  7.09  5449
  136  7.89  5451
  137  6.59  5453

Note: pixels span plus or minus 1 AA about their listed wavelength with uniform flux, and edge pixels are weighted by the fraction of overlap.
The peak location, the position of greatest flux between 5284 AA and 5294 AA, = 5289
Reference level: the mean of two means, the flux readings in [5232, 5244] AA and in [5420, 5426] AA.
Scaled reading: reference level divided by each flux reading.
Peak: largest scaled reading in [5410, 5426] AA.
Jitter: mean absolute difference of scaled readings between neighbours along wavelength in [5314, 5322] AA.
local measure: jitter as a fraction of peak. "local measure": 0.12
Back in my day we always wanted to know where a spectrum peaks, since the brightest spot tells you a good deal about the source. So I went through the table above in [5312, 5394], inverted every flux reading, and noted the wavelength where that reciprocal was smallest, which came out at 5389 AA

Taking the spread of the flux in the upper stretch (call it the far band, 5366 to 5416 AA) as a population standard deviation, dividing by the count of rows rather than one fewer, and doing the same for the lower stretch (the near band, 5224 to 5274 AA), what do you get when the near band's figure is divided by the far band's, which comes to 0.88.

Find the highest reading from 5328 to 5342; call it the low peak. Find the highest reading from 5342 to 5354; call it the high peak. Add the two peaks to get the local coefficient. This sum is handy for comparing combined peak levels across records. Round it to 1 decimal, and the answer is 15.5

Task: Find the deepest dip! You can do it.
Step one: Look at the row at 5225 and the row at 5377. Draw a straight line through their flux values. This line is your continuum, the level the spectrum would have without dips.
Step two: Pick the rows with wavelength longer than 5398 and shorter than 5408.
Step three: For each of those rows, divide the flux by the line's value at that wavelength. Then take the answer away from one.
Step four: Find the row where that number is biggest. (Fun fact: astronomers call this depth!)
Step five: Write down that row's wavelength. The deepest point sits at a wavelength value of 5407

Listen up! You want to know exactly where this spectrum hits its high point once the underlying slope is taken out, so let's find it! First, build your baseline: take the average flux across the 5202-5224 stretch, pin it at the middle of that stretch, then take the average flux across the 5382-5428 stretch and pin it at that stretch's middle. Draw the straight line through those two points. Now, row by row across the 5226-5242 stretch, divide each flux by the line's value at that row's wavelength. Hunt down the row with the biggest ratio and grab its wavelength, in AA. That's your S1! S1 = 5241 AA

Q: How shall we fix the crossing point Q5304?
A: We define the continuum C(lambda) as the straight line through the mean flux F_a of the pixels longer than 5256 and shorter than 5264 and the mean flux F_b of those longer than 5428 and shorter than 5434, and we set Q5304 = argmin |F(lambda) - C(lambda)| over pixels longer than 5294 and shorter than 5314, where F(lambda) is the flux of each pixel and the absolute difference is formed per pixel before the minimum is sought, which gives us 5297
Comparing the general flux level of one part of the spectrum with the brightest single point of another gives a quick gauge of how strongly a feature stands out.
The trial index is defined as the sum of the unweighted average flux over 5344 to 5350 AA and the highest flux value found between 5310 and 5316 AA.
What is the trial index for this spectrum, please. 12.2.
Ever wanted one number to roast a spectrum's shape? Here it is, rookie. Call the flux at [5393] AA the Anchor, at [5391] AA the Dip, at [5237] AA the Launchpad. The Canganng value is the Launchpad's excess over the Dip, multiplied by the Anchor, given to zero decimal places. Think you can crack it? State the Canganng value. -13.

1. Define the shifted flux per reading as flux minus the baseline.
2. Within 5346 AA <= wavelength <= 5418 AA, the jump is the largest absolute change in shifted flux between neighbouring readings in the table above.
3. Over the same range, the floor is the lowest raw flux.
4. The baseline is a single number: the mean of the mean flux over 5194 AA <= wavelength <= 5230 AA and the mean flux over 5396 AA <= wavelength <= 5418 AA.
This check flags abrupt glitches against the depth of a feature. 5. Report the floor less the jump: 2.51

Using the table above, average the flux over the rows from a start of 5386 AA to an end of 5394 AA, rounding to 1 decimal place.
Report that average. 7.1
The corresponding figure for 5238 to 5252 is 6.3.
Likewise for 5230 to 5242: 6.0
